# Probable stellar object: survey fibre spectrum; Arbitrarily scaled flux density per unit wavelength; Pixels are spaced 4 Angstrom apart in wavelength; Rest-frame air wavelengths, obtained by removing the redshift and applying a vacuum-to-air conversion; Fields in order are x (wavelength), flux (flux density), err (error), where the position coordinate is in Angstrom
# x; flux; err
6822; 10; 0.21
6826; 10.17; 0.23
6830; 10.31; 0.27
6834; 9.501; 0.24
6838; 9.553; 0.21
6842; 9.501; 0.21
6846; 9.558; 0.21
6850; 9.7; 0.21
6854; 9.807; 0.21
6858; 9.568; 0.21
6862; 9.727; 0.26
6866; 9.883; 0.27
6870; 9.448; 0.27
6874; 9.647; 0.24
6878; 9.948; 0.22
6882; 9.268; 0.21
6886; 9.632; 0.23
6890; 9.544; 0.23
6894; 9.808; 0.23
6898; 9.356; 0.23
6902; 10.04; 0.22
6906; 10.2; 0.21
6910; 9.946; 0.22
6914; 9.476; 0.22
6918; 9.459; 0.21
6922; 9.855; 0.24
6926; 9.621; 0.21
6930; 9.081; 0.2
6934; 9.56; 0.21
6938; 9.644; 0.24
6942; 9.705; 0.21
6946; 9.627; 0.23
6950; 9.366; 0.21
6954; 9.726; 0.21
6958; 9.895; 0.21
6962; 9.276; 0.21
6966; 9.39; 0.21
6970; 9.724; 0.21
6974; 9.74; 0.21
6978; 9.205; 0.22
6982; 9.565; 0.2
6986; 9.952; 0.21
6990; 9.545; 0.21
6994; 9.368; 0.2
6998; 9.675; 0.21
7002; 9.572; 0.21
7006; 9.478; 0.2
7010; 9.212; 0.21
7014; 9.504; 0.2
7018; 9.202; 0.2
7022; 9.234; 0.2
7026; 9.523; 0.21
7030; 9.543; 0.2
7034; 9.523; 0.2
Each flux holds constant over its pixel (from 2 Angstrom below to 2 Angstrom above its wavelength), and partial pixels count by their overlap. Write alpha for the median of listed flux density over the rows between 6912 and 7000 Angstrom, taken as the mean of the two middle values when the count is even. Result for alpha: 9.59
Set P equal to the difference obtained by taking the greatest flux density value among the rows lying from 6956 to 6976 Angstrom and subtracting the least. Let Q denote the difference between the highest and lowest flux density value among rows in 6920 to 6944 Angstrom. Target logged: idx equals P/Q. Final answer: 0.80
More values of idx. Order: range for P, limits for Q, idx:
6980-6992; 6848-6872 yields 0.94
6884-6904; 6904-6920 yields 0.92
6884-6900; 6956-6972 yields 0.73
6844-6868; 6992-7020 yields 0.69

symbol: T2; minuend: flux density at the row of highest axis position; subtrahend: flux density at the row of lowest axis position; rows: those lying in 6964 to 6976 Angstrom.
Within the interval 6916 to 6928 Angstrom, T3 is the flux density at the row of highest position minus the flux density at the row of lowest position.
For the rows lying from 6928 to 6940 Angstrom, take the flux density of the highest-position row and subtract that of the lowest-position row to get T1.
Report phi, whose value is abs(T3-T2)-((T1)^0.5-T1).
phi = 0.0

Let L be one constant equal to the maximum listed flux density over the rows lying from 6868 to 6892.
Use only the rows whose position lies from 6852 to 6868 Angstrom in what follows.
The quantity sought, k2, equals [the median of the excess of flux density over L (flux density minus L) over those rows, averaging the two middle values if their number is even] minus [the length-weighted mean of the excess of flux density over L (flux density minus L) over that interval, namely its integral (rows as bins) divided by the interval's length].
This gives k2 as 0.02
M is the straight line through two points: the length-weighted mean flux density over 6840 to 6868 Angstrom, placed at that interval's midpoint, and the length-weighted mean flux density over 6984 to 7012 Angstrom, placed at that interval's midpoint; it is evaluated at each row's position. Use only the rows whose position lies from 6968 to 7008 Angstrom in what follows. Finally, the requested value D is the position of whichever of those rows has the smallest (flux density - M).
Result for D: 6978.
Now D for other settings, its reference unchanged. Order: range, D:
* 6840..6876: 6870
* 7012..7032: 7018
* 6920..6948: 6930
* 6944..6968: 6962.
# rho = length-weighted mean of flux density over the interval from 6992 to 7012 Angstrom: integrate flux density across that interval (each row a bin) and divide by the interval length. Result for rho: 9.46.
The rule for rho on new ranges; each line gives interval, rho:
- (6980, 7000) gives 9.62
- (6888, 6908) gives 9.79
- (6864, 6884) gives 9.64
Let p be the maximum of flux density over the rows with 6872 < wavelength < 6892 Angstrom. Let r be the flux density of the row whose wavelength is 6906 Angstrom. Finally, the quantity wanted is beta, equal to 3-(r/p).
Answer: 1.97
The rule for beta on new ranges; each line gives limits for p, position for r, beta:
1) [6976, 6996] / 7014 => 2.05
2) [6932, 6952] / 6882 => 2.05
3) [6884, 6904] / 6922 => 2.02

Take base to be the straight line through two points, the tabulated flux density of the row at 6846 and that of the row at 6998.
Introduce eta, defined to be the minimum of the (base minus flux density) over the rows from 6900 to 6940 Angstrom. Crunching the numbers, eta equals -0.60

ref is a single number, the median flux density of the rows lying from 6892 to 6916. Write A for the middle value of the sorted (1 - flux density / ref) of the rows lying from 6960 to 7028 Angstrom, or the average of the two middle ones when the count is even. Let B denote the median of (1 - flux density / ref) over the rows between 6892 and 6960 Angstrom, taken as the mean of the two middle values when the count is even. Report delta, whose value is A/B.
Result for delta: 1.60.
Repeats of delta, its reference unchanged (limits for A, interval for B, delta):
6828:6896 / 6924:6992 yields 0.96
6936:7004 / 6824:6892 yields 1.02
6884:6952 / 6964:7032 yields 0.71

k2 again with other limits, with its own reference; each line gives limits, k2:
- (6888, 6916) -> 0.04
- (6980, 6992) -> -0.12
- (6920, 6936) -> 0.06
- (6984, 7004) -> -0.05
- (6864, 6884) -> 0.01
